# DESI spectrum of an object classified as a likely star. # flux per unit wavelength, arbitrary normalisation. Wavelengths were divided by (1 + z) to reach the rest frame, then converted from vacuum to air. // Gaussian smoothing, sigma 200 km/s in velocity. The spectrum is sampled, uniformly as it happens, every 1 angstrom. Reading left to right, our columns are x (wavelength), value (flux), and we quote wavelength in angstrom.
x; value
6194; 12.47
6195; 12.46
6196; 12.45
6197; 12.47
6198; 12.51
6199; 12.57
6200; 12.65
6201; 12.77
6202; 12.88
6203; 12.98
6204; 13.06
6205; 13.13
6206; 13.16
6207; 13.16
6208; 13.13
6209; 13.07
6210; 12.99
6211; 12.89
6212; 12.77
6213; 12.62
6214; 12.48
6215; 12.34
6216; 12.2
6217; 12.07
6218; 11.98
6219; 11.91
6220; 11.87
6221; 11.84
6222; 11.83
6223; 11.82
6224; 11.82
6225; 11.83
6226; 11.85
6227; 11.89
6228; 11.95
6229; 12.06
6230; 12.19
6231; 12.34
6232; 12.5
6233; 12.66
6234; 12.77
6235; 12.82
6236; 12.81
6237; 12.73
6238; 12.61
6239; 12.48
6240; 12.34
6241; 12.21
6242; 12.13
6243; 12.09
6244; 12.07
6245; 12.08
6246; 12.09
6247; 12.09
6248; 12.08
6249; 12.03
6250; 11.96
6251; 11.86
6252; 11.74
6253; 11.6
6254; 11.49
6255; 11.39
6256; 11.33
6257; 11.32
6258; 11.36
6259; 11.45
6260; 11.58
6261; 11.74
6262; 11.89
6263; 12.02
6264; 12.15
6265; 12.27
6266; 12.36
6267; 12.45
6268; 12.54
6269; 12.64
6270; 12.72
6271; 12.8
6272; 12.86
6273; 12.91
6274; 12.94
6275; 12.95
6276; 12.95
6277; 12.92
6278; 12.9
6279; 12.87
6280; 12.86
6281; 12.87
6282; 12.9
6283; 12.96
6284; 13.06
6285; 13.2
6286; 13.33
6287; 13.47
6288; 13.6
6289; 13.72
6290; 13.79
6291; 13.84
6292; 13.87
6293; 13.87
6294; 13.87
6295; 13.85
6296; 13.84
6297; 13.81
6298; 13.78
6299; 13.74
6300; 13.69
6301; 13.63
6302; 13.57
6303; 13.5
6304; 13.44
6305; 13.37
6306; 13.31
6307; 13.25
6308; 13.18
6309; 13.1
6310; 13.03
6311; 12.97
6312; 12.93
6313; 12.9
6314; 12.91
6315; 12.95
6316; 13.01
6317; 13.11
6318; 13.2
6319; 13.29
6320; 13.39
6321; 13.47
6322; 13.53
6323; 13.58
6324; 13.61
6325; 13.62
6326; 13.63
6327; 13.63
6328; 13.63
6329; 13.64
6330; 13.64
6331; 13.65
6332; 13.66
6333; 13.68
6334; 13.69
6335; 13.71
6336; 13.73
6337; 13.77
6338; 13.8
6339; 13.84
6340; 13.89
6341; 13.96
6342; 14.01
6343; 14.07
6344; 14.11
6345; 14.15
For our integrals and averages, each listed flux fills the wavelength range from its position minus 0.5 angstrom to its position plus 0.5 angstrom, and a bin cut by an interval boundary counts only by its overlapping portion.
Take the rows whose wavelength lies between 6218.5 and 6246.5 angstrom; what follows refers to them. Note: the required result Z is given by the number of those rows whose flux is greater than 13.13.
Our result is 0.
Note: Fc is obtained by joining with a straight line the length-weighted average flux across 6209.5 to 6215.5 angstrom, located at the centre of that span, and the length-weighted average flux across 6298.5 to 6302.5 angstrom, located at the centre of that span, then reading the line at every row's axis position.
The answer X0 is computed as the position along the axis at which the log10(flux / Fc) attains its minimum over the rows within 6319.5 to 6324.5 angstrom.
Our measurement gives 6320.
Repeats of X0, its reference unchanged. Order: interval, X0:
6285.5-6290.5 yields 6286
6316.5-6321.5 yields 6317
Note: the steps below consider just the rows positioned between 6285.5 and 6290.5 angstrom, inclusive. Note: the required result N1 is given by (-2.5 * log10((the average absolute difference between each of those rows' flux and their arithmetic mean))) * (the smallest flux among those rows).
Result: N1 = 28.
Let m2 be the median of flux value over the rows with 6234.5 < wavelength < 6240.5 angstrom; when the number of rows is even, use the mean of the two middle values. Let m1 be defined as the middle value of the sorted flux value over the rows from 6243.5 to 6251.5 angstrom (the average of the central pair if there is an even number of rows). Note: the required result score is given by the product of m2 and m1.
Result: 153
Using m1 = 12.1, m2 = 12.7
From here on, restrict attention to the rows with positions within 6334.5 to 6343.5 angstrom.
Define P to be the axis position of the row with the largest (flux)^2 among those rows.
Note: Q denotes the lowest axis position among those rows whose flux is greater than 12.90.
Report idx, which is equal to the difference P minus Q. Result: 8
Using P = 6343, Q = 6335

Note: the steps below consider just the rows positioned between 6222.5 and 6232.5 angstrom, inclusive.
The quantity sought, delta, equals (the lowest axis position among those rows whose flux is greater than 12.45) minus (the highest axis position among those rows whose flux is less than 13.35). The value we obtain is 0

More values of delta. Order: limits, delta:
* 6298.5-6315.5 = -16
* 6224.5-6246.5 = -14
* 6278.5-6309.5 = -30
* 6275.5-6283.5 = -7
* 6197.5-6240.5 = -42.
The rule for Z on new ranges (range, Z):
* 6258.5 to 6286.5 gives 2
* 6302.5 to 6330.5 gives 19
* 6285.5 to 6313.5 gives 23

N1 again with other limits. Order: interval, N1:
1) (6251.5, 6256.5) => 25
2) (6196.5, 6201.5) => 32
